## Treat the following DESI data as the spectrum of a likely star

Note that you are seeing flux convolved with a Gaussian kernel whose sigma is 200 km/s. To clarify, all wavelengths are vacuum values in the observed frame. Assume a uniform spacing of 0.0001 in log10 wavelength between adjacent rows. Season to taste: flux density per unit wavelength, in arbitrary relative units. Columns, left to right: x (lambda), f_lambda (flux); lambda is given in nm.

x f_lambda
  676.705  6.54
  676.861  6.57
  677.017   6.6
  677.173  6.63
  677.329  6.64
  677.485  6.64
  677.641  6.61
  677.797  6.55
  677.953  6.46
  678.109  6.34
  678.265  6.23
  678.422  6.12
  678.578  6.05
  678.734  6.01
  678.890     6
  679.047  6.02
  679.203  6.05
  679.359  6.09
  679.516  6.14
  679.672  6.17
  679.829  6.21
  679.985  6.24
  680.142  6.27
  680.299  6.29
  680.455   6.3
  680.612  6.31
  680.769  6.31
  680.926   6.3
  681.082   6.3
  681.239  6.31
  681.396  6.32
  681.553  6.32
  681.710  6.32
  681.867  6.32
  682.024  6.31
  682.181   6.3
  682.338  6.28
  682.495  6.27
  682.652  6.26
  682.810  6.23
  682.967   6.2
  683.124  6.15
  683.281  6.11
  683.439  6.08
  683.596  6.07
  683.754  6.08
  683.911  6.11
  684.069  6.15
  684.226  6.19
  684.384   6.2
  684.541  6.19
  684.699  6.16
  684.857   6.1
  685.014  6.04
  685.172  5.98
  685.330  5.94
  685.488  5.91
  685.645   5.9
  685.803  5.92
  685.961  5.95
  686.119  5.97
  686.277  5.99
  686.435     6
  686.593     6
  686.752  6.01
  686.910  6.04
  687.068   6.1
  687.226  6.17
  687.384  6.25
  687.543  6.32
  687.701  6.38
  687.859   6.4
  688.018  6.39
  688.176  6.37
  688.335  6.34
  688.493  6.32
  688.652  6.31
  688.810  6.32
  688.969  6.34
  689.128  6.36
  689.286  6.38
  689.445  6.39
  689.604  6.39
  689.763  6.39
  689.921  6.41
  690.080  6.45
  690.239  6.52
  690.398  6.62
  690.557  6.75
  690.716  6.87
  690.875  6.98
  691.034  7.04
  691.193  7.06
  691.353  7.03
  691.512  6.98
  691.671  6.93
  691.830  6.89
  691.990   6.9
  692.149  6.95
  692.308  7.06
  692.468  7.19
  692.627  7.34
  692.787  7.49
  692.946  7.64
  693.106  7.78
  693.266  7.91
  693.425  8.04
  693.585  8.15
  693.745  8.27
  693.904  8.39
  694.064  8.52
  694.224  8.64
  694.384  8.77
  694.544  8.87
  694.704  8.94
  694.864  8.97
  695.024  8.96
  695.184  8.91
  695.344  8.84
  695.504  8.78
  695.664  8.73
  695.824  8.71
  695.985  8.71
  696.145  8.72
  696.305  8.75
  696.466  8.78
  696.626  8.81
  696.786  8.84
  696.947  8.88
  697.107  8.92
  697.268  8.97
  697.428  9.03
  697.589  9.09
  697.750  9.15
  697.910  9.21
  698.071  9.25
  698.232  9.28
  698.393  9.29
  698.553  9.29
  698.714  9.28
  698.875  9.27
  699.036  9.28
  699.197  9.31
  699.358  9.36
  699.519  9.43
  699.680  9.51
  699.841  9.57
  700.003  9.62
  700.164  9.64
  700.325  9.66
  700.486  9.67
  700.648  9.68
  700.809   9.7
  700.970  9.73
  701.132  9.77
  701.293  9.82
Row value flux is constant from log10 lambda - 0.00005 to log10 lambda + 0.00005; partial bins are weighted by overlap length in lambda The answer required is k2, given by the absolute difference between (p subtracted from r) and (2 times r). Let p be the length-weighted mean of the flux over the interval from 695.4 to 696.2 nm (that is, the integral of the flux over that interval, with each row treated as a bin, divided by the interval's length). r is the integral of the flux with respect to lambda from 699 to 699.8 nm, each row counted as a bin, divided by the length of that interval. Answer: 18.1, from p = 8.7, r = 9.4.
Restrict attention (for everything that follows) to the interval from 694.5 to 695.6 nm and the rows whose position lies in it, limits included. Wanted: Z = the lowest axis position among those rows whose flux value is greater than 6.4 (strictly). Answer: 694.544 nm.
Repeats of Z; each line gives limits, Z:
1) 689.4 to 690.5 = 689.921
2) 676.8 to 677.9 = 676.861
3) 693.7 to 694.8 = 693.745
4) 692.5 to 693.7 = 692.627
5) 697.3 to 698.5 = 697.428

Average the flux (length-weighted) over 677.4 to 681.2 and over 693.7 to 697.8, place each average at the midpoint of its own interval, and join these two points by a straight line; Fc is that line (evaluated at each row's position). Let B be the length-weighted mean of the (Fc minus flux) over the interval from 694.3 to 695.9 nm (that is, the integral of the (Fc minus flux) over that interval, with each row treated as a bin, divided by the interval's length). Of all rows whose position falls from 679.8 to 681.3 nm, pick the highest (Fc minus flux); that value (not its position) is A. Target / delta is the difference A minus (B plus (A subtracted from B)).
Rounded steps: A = 0.2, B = -0.1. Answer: 1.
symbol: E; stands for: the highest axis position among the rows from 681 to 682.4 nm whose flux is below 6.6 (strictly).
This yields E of 682.338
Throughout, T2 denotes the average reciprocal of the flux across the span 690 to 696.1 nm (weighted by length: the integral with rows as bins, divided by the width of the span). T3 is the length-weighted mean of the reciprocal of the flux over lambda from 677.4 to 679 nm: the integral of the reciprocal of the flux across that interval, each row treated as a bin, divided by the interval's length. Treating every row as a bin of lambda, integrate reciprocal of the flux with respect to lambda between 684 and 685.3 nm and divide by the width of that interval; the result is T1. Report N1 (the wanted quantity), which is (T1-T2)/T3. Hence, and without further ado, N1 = 0.21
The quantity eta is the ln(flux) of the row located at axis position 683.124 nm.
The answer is 1.82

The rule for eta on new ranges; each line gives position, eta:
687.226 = 1.82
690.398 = 1.89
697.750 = 2.21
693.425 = 2.08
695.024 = 2.19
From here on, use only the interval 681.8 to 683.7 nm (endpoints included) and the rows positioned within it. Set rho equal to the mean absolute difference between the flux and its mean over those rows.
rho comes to 0.08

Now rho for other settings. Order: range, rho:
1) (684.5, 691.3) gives 0.23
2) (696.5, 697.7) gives 0.08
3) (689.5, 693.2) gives 0.28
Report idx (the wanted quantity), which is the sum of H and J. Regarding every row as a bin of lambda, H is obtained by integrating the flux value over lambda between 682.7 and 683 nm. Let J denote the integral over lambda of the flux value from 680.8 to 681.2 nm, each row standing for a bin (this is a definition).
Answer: 4.4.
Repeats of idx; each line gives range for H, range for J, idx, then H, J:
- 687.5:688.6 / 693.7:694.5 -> 13.8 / 7.0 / 7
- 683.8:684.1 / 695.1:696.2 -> 11.5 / 1.8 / 10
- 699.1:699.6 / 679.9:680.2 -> 6.6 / 4.7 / 2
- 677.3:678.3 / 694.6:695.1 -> 11.0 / 6.5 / 4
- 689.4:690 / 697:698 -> 12.9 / 3.8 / 9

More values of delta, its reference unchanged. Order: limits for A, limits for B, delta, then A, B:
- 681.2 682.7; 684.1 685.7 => -1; 0.5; 1.1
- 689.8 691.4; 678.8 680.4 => 3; 1.5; 0.1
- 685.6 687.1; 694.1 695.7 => 3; 1.4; -0.2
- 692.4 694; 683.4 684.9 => 0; 1.1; 0.9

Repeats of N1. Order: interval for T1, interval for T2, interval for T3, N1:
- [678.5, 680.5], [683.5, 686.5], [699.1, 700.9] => -0.02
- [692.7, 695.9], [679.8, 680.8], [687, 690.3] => -0.26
